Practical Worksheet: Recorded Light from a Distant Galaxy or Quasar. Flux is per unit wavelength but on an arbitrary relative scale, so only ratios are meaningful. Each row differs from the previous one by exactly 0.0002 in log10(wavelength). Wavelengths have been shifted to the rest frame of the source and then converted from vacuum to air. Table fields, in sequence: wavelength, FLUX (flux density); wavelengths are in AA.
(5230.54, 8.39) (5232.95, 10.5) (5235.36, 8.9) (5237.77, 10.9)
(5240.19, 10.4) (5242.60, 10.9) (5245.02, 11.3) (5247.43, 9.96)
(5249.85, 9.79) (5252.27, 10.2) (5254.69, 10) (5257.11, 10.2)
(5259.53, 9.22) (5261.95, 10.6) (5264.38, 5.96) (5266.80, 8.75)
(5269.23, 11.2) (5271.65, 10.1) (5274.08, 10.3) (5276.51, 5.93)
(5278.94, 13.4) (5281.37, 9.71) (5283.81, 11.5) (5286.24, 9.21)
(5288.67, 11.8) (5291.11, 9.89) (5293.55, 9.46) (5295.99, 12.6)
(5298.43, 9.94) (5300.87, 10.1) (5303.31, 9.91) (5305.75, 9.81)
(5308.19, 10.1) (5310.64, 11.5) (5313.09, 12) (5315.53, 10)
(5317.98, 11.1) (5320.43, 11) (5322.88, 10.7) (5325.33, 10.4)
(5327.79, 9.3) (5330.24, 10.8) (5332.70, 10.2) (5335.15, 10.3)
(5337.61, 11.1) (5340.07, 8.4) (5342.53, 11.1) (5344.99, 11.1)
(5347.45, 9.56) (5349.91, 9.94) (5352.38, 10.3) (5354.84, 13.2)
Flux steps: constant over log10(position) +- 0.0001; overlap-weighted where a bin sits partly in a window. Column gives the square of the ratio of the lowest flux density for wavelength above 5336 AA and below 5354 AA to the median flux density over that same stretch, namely 0.67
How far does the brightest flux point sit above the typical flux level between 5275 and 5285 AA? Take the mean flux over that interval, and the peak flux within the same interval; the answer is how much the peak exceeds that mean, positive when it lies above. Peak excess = 3.3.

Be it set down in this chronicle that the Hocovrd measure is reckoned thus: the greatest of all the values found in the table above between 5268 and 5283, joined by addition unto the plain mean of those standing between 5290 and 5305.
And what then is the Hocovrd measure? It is 23.7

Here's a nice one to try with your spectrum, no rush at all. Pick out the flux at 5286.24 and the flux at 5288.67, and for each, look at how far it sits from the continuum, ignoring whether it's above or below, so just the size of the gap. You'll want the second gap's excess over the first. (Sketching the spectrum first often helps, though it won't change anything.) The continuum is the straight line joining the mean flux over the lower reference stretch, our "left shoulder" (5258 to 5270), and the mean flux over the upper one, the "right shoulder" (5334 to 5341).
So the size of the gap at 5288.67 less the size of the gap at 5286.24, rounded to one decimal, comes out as 2.2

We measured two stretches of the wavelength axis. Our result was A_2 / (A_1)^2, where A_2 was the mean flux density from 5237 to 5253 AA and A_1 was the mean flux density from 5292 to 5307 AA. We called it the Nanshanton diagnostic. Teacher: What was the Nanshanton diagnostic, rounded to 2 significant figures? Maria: 0.099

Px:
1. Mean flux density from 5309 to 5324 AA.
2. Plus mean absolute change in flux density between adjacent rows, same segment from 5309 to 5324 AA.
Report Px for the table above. 11.8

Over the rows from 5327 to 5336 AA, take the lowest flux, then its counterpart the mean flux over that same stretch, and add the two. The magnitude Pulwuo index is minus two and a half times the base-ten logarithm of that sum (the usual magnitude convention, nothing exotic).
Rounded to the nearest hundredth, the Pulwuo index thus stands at -3.22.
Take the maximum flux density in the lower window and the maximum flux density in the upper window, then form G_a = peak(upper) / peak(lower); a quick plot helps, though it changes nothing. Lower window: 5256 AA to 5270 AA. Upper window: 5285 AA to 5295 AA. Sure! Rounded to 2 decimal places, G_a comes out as 1.05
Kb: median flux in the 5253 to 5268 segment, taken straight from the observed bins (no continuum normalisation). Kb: 9.6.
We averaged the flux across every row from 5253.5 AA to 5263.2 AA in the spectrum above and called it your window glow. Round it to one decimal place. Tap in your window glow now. 10.0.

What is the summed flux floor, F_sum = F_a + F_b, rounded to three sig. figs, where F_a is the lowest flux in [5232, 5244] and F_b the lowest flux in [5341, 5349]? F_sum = 18.5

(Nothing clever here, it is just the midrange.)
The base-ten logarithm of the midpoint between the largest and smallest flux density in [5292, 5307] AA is 1.04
